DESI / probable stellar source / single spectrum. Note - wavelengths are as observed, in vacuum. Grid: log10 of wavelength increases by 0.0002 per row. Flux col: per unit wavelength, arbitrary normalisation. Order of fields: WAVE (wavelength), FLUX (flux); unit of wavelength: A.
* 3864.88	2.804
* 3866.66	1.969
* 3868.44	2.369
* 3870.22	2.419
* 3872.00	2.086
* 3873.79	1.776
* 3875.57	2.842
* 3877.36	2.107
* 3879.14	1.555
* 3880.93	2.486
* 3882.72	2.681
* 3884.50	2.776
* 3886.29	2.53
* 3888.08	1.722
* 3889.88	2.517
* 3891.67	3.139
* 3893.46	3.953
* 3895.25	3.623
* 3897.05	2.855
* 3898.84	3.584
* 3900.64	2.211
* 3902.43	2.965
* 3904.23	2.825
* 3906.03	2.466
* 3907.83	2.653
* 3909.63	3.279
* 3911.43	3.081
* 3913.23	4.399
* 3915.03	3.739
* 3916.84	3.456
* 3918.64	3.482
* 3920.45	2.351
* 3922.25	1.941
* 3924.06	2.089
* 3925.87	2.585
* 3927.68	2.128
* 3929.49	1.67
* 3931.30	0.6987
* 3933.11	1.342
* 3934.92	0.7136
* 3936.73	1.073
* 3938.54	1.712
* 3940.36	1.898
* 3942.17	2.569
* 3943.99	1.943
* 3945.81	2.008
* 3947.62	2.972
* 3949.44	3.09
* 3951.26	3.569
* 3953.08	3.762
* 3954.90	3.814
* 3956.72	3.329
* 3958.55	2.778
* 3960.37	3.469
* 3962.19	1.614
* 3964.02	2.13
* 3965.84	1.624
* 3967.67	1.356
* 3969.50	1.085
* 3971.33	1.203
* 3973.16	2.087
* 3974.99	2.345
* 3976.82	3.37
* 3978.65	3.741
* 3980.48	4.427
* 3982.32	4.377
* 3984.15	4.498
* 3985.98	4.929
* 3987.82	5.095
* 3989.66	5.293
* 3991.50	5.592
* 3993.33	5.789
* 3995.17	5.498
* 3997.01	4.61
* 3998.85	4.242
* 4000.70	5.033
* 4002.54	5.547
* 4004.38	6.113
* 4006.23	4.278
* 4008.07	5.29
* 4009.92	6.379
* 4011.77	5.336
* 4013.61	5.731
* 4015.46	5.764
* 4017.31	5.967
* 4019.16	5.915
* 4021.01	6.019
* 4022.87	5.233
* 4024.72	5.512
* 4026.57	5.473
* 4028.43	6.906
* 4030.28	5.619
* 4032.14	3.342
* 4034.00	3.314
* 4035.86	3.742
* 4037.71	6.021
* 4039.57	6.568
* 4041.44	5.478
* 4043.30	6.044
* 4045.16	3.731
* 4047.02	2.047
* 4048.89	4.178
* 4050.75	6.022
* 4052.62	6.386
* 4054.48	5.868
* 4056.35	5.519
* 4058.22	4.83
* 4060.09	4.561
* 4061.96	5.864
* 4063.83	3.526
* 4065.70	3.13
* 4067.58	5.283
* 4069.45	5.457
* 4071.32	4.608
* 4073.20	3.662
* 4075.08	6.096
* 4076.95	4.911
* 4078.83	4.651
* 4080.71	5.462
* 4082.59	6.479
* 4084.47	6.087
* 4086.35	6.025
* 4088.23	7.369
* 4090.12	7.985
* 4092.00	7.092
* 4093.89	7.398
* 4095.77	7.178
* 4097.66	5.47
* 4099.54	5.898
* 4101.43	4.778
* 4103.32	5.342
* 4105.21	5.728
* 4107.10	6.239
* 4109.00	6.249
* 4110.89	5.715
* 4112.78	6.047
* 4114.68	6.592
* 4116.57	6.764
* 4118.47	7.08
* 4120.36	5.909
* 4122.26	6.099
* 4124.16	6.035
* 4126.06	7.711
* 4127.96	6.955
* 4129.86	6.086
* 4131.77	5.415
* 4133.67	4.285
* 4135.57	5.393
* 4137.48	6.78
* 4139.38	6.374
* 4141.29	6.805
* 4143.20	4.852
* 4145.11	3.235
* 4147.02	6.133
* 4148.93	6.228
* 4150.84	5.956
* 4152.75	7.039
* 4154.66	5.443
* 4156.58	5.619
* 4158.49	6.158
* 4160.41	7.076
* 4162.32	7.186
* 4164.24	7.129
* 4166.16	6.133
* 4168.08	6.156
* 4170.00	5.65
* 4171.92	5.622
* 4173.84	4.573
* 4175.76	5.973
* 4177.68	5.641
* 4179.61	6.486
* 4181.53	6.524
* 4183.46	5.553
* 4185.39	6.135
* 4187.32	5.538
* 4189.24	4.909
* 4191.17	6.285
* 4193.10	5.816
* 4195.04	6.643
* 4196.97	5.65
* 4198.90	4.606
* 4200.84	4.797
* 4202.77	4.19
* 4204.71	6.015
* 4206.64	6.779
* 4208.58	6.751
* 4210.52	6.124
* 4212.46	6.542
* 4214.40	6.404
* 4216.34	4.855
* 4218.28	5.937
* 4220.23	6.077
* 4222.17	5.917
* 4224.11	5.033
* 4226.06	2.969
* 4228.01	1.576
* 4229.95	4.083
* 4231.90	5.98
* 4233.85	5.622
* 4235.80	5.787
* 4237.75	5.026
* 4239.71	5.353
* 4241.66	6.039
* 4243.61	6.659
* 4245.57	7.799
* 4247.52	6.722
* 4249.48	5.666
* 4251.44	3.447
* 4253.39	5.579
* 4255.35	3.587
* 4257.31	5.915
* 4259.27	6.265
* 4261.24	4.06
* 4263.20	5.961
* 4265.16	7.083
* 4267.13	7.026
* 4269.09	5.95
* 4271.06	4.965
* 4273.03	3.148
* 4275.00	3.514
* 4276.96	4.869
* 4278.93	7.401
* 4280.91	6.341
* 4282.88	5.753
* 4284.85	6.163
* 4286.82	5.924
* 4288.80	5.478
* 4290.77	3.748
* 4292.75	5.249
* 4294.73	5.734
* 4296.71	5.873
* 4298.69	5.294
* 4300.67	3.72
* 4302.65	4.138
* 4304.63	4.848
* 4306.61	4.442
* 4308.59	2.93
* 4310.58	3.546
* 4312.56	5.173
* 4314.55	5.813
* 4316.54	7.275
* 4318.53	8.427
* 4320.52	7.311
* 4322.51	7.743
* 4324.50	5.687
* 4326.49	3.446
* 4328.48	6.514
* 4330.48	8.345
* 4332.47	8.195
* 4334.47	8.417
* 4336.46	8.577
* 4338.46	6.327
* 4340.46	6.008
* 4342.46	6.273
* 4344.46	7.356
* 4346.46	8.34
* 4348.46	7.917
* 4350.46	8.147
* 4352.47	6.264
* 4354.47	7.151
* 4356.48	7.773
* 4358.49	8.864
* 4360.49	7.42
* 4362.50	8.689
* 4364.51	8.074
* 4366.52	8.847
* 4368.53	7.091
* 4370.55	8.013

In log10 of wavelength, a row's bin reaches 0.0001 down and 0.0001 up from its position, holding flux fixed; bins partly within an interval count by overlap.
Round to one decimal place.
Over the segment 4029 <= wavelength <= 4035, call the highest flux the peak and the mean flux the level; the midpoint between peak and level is 4.9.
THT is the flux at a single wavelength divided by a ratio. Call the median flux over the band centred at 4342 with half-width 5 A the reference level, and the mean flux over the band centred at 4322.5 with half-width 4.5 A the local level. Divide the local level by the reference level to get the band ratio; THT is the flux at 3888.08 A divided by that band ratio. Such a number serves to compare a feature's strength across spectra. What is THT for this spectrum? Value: 1.7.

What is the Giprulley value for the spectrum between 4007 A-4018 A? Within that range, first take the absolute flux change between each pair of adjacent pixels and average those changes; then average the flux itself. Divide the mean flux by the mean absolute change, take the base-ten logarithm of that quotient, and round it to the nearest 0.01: 1.02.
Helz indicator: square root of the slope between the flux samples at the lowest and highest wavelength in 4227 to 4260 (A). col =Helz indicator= 0.387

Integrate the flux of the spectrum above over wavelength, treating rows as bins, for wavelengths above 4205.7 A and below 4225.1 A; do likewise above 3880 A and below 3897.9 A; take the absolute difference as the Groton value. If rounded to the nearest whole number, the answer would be 67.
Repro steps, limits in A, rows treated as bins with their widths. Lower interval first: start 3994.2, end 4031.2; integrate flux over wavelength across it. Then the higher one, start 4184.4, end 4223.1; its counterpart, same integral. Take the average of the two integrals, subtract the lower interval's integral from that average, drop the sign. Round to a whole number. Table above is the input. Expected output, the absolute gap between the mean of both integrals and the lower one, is 10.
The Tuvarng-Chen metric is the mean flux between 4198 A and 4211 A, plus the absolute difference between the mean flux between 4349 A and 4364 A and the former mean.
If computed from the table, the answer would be 7.8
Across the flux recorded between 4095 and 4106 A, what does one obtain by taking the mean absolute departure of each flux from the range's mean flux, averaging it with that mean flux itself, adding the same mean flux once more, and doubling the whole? 18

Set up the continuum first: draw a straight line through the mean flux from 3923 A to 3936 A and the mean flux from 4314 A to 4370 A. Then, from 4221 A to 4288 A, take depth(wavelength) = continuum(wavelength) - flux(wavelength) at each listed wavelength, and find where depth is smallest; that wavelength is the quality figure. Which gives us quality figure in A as 4245.57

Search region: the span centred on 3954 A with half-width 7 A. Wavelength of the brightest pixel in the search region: 3954.90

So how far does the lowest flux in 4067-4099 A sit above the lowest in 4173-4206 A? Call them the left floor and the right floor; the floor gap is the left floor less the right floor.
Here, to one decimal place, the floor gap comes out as -0.5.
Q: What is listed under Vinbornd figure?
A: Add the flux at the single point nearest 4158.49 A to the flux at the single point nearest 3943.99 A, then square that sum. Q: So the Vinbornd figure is 66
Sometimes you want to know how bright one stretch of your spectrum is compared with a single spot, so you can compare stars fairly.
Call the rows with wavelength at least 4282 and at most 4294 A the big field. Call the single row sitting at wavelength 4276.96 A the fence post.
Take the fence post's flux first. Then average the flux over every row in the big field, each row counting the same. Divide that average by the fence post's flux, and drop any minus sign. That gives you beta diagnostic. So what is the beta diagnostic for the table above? 1.1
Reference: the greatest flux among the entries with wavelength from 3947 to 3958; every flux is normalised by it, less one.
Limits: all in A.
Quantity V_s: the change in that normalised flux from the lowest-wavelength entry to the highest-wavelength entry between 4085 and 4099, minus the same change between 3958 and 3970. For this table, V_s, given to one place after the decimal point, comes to 0.3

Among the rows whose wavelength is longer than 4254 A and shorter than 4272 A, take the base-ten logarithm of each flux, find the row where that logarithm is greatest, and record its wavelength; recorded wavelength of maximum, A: 4265.16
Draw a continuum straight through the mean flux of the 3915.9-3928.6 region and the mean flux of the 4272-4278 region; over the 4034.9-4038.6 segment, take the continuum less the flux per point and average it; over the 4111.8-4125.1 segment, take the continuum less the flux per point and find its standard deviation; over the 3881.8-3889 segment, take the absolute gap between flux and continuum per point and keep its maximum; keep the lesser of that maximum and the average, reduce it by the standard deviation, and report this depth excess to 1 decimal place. -2.3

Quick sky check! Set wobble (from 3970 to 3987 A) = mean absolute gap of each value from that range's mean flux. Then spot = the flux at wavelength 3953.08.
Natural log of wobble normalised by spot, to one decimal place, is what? -1.3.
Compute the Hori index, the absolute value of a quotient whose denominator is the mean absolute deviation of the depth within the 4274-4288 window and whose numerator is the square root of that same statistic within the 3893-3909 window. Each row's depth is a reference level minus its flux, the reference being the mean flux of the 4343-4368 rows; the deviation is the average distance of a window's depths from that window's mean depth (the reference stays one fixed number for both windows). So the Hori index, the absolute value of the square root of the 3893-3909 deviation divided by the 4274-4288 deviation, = 0.79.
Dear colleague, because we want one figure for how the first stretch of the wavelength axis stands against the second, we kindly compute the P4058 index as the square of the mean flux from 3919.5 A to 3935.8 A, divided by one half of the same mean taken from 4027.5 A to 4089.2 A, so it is 1.2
